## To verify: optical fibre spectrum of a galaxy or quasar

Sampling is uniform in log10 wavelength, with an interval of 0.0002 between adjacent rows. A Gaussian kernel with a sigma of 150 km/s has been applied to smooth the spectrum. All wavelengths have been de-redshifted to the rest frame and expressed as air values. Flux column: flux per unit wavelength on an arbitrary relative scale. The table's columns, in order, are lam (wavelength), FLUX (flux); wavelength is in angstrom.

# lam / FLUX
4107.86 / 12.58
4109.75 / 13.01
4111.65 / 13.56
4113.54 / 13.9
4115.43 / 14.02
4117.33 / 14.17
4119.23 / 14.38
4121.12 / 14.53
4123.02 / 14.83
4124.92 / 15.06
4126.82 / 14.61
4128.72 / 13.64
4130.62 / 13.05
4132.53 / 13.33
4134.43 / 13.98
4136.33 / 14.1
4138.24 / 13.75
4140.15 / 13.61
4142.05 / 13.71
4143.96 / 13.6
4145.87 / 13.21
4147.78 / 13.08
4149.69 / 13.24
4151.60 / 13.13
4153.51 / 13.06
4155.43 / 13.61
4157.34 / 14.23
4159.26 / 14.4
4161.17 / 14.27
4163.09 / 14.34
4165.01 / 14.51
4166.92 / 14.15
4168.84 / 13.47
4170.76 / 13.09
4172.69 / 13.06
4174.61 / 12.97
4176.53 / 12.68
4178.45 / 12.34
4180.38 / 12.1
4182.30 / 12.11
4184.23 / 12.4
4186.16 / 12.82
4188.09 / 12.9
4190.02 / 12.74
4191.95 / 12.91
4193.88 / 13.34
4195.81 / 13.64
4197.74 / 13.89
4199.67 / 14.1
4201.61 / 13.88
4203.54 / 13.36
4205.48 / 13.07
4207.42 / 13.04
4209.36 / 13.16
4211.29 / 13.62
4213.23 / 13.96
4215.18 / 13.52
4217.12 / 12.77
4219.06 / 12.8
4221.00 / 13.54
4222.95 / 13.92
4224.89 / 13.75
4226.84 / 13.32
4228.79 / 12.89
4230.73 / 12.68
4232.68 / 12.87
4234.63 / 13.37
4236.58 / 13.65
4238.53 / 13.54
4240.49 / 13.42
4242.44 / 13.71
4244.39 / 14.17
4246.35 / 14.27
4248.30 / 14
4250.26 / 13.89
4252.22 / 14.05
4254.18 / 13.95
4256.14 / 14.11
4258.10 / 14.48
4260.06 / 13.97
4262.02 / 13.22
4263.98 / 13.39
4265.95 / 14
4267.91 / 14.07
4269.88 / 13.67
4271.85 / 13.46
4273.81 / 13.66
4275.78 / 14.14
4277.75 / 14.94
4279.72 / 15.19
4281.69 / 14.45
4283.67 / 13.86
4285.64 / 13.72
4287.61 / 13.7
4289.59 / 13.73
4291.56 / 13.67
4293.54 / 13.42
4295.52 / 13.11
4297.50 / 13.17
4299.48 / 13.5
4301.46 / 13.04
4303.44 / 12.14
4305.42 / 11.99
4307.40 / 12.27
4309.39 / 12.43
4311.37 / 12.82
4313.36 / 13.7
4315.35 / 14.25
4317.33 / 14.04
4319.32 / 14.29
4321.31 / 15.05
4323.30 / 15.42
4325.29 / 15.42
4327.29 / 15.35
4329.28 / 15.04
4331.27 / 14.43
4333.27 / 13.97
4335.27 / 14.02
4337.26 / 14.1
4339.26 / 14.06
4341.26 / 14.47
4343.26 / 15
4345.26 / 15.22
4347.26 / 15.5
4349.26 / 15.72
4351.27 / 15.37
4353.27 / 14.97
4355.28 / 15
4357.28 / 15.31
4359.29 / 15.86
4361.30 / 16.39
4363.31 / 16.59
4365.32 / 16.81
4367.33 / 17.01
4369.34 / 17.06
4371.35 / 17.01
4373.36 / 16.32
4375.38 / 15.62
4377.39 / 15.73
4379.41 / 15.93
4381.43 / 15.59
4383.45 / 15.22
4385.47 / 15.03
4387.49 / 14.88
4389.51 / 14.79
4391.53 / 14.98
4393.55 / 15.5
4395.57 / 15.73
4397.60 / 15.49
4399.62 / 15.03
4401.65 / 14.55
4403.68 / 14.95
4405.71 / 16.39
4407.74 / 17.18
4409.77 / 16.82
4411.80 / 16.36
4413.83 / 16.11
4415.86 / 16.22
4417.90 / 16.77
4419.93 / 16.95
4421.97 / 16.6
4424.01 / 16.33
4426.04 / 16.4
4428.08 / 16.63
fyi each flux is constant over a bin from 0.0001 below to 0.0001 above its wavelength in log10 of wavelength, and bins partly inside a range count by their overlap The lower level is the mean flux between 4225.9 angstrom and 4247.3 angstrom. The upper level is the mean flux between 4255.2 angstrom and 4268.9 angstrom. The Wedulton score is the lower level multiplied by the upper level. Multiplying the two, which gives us 187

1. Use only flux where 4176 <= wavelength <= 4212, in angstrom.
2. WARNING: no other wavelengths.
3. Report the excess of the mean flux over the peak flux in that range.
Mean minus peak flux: -1.04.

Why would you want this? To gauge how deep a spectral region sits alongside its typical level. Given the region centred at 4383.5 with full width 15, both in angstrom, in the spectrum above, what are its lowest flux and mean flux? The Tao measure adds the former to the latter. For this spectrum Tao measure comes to 30.10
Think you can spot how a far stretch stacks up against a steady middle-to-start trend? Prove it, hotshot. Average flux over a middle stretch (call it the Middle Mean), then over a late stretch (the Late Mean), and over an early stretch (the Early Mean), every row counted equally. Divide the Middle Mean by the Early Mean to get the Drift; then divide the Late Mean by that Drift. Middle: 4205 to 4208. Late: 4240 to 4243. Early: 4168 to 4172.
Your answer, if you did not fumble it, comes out 13.8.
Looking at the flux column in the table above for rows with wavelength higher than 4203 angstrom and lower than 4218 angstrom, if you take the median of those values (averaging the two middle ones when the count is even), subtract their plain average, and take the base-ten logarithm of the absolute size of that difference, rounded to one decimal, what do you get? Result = -1.3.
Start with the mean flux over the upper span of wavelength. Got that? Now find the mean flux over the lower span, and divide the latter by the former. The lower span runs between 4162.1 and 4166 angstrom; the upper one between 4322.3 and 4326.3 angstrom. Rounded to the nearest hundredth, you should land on 0.94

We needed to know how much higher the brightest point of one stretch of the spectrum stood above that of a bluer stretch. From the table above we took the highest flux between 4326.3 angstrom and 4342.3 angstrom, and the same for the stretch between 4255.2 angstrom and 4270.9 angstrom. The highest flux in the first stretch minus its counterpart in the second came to 0.9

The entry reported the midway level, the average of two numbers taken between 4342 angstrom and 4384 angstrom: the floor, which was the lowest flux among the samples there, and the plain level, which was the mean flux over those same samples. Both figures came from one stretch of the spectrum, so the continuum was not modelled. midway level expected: 15.4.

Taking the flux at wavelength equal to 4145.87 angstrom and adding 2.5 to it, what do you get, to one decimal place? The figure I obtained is 15.7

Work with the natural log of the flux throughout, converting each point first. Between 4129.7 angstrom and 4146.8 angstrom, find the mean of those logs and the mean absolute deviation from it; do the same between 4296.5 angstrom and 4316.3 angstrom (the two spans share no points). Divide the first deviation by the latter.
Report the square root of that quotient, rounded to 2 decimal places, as 0.65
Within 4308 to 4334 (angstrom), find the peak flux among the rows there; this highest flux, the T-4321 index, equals 15.42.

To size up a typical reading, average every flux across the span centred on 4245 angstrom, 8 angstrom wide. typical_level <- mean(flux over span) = 14.0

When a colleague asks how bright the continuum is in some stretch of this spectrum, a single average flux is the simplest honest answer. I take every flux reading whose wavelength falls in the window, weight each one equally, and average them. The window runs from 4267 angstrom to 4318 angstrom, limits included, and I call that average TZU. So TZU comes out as 13.5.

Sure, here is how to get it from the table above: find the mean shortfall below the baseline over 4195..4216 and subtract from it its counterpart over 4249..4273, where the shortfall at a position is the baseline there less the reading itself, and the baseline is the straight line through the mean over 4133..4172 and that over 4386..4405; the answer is 0.0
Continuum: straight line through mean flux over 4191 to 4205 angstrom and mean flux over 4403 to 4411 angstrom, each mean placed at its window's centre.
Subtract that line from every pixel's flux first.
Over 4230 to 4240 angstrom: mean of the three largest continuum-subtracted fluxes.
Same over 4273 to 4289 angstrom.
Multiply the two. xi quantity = -0.11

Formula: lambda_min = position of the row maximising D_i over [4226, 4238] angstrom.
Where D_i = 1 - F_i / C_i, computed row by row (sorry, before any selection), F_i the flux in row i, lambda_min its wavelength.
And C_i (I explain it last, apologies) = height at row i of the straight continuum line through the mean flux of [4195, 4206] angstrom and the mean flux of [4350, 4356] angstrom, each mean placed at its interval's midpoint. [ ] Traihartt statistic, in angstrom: 4230.73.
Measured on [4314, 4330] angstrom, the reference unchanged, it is 4317.33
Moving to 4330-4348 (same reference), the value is 4333.27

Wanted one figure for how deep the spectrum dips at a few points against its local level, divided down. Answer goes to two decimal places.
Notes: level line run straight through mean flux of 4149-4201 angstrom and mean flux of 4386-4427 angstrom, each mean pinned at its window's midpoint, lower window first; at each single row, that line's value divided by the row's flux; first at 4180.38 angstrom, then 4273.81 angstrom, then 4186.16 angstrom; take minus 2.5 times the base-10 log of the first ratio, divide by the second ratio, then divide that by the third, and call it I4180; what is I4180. -0.10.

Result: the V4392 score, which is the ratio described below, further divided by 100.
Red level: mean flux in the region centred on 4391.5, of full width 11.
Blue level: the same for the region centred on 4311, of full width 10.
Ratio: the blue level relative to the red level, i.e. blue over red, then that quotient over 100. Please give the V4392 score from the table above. 0.0086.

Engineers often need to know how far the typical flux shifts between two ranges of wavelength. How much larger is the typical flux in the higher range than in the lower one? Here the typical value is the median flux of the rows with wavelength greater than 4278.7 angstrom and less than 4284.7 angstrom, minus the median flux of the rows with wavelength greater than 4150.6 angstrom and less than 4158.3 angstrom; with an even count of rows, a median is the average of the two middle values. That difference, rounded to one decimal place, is 1.1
